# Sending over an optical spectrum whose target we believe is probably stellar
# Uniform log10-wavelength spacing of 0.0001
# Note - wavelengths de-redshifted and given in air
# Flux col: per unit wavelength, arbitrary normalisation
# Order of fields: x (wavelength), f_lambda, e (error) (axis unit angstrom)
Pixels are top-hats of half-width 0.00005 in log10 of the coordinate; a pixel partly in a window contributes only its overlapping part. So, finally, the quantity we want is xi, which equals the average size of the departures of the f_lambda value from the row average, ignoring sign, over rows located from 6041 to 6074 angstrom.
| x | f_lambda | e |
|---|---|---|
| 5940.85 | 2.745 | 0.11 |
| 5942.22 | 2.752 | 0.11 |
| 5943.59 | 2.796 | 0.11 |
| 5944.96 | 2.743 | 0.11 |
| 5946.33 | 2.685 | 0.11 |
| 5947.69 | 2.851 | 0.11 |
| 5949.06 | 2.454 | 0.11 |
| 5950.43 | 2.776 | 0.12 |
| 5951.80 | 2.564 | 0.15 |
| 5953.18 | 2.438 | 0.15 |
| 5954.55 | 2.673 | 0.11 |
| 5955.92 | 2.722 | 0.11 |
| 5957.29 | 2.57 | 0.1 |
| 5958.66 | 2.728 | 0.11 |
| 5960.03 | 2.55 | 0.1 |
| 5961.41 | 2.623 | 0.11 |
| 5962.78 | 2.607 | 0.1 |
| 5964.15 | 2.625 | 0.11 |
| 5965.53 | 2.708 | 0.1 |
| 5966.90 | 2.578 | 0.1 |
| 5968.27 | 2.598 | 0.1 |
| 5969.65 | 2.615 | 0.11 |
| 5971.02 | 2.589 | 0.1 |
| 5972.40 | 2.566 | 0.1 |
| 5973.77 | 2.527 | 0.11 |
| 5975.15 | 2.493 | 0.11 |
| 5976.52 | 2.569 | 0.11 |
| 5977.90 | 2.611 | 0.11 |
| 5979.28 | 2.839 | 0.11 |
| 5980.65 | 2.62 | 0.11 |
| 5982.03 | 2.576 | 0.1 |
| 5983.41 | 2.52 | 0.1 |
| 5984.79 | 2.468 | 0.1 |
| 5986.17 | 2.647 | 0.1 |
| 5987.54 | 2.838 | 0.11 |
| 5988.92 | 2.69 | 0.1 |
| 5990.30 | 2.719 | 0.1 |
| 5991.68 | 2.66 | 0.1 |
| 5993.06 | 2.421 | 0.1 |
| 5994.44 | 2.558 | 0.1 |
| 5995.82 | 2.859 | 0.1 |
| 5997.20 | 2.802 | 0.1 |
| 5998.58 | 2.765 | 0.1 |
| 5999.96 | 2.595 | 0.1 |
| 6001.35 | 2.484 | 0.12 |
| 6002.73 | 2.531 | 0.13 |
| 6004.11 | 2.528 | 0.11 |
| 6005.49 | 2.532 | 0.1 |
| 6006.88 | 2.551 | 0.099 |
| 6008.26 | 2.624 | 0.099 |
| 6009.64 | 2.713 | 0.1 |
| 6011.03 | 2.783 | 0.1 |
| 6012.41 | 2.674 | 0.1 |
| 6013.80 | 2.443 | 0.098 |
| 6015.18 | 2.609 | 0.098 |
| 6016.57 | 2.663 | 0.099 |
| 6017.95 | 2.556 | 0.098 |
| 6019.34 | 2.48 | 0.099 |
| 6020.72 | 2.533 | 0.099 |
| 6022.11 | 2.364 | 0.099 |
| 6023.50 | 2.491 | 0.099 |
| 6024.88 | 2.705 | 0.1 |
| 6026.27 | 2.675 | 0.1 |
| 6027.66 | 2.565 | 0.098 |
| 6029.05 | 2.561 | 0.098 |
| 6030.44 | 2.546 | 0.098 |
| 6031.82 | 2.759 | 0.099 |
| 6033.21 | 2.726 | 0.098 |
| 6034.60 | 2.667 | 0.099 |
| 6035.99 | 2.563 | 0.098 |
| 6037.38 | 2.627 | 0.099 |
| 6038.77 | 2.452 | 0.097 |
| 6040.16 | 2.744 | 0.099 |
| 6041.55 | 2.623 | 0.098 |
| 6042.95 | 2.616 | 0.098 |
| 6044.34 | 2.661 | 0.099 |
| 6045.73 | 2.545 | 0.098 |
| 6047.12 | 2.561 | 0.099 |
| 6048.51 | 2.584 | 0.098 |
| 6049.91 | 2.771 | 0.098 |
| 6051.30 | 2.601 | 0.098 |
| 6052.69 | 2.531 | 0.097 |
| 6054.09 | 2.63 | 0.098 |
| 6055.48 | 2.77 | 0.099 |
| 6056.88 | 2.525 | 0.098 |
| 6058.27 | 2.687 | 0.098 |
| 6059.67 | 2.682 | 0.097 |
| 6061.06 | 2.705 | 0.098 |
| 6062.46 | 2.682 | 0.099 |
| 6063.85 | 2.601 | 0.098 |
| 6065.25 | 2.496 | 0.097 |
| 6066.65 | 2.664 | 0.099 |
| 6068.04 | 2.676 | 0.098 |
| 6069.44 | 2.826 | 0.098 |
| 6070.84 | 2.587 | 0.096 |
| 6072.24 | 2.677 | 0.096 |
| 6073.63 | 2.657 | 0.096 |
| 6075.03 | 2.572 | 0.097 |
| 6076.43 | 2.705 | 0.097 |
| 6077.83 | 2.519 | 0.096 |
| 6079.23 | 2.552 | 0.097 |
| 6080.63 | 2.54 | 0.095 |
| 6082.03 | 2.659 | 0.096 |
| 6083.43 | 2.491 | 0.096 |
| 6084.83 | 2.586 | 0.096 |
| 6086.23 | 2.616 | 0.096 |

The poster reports 0.06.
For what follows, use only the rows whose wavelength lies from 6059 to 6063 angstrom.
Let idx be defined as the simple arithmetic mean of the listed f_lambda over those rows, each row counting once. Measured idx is 2.69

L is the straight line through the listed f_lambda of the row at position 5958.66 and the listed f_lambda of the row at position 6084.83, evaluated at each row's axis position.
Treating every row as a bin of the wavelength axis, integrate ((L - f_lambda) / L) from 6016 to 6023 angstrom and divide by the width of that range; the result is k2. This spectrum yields 0.054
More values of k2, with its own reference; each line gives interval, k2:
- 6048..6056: -0.009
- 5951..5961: 0.045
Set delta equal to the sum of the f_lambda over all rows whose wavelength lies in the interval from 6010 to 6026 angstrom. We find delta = 28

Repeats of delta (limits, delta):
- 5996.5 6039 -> 81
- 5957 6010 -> 102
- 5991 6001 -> 19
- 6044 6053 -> 18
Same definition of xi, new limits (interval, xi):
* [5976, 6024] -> 0.10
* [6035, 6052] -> 0.06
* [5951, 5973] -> 0.05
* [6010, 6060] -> 0.08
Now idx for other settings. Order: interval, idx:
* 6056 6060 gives 2.63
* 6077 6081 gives 2.54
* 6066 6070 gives 2.72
